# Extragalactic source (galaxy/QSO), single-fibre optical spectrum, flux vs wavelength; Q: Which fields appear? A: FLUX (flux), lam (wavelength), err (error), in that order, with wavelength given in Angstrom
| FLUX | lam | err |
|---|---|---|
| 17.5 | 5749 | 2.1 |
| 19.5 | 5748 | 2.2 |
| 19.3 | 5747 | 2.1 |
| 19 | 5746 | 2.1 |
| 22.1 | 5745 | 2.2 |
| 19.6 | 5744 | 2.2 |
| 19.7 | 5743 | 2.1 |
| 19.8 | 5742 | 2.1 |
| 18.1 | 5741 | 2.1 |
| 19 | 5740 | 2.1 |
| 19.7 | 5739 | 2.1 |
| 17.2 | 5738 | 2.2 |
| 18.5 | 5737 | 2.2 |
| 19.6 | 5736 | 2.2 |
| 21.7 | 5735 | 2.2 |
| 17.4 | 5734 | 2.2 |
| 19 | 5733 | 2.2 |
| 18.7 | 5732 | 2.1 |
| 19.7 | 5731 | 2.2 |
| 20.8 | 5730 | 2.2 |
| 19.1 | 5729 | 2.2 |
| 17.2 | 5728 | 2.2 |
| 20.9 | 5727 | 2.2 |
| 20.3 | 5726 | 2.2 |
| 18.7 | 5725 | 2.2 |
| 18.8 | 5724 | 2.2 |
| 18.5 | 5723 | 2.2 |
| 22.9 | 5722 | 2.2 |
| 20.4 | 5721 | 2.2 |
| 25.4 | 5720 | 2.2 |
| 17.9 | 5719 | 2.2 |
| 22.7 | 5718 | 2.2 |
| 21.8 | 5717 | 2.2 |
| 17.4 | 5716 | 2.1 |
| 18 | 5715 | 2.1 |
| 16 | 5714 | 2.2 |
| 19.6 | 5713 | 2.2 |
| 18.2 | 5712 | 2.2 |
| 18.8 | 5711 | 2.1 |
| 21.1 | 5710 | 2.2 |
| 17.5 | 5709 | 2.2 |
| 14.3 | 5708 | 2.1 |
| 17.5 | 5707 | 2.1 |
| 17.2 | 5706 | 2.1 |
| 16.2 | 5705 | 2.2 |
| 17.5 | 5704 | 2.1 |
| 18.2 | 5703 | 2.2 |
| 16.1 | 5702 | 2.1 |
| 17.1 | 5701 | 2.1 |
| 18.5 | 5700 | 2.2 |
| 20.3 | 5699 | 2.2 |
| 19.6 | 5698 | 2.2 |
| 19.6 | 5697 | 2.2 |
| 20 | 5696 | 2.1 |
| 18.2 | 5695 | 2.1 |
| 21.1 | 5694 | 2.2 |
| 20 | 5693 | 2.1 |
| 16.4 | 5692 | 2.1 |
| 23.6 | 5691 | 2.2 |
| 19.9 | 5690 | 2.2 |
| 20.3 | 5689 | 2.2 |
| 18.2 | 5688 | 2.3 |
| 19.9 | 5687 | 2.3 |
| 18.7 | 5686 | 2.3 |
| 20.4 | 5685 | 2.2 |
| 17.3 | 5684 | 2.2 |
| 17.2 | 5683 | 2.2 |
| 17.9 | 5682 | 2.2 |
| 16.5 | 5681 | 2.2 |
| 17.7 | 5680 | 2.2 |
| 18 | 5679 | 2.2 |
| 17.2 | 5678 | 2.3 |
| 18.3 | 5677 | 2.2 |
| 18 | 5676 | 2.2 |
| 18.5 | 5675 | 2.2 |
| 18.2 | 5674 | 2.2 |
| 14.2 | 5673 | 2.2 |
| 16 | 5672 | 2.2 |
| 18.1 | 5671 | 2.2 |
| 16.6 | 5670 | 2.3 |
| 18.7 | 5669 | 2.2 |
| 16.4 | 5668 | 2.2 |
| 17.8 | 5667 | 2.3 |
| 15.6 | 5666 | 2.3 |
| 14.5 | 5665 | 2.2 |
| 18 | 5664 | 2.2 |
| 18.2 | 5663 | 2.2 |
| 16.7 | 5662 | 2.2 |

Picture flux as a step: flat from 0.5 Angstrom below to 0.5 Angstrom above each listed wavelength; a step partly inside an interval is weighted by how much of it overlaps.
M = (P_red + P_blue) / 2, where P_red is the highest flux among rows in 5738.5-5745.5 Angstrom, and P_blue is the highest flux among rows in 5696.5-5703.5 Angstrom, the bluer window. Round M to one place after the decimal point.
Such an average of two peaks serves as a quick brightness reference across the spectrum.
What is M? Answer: 21.2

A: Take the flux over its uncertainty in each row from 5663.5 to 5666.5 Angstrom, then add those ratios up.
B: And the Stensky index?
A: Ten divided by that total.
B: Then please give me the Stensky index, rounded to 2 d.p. 0.46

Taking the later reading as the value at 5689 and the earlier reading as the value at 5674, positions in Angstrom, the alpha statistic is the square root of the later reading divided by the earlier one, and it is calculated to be 1.06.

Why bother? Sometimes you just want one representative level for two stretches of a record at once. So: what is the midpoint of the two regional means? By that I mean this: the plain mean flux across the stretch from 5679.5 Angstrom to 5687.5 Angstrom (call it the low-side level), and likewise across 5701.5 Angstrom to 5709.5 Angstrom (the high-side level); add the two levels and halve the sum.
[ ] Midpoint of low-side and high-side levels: 17.5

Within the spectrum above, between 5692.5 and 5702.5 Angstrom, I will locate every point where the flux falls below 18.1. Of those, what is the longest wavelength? 5702 Angstrom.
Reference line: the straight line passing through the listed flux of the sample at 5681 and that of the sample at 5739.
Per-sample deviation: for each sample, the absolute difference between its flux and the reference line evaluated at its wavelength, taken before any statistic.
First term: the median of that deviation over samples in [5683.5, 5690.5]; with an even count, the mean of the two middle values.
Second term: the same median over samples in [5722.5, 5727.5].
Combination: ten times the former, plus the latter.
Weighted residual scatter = 29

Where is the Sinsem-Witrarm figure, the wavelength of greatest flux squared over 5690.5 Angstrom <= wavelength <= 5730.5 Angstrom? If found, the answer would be 5720 Angstrom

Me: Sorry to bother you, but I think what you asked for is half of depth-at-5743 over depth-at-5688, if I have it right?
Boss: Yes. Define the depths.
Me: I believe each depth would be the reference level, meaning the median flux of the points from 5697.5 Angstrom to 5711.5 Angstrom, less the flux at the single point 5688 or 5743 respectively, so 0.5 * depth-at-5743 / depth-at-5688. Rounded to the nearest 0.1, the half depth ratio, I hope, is 1.6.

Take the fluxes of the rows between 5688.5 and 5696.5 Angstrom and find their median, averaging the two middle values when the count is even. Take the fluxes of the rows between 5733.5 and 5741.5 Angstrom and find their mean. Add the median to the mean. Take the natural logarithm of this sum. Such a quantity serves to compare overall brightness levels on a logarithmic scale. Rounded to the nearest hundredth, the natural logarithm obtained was 3.66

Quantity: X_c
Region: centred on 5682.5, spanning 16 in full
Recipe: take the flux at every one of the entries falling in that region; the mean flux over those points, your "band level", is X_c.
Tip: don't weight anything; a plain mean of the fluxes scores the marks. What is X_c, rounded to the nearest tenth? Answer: 18.4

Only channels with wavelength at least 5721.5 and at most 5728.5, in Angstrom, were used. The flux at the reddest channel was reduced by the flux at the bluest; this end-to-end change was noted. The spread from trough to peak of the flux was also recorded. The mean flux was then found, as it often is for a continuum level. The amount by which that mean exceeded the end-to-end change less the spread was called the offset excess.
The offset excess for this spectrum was 31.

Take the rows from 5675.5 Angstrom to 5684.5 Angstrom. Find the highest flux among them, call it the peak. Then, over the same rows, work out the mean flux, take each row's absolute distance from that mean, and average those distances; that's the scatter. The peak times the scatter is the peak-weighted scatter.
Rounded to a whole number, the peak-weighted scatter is 8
